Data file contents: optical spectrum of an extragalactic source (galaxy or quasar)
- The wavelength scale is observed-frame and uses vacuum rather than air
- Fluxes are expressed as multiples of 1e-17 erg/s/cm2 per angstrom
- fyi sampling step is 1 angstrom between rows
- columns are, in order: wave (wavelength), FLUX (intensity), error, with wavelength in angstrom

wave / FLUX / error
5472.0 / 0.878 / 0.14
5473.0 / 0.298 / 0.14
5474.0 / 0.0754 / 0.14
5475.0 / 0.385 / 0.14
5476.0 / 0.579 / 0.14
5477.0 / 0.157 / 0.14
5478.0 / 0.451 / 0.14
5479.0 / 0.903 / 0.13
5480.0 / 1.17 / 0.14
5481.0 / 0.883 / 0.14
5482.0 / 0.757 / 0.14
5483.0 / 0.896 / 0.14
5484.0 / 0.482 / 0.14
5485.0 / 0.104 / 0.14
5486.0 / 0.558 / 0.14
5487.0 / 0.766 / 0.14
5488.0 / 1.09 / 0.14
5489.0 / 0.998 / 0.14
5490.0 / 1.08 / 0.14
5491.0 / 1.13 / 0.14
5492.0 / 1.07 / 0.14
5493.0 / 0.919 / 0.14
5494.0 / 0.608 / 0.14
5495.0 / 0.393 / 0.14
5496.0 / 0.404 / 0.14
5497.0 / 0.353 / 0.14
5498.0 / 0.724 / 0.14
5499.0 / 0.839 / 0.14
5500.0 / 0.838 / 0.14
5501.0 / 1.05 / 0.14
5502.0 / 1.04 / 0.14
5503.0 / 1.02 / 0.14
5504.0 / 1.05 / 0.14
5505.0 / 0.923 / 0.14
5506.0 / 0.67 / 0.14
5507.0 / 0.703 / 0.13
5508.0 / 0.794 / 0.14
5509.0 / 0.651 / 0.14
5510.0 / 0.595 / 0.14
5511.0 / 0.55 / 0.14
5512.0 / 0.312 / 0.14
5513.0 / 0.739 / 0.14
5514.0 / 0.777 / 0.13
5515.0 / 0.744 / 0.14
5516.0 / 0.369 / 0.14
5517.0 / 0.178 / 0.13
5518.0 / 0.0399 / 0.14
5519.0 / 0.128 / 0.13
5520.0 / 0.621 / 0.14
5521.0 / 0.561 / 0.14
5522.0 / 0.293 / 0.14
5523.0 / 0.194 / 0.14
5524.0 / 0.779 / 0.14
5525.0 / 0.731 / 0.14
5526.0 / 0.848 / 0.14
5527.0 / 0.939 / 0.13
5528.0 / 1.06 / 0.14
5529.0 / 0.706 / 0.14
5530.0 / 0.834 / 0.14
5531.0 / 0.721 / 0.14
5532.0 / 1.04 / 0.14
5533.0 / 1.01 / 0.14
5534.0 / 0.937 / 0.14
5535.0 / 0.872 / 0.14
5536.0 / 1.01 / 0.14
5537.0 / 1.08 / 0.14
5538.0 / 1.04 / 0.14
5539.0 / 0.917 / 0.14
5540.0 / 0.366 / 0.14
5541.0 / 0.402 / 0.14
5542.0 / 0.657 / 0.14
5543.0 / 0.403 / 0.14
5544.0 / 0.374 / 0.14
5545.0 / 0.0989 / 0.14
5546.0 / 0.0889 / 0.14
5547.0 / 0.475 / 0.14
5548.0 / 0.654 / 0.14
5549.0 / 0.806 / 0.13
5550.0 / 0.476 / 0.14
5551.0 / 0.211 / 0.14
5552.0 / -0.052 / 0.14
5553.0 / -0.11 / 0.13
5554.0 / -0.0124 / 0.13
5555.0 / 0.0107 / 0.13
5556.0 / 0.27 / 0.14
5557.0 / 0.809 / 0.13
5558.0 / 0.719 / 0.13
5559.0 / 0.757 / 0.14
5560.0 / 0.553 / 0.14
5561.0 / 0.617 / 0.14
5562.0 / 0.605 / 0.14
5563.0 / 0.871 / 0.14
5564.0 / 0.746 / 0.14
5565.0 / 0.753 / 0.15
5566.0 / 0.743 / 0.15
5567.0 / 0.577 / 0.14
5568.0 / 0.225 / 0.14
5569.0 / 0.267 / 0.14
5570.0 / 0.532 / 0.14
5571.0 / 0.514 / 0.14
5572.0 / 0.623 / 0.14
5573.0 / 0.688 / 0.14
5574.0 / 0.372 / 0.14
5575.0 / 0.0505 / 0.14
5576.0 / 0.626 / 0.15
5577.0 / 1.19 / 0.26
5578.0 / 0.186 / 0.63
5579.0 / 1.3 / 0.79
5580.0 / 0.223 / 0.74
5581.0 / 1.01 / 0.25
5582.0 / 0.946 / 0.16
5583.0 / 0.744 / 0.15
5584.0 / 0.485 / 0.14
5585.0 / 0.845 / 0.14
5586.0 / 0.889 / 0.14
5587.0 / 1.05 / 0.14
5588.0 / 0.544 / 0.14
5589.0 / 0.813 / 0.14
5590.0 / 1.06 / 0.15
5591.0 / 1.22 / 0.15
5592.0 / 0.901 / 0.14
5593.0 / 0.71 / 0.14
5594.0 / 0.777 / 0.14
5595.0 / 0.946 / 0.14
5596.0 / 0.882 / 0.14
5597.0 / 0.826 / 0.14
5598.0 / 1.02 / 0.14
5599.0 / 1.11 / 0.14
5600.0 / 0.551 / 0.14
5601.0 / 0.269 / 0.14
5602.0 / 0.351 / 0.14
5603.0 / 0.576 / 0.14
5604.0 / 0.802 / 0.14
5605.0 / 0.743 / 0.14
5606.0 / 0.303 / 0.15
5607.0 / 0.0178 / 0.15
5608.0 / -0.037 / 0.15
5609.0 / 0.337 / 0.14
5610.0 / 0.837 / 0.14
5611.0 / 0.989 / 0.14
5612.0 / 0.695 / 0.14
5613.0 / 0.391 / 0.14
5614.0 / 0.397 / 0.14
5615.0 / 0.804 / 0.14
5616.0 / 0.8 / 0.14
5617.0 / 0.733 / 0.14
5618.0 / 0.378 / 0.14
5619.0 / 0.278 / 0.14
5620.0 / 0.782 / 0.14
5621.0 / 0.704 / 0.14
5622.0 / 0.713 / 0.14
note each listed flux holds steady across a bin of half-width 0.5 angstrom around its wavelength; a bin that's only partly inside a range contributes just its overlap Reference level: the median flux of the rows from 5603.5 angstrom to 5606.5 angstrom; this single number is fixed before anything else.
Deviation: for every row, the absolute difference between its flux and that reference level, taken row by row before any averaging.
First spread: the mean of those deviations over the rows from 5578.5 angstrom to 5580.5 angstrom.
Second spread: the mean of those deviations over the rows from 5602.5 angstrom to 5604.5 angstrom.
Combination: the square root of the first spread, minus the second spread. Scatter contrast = 0.6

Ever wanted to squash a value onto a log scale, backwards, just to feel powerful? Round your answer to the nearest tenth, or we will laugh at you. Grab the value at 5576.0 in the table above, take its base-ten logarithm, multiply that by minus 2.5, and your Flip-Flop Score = 0.5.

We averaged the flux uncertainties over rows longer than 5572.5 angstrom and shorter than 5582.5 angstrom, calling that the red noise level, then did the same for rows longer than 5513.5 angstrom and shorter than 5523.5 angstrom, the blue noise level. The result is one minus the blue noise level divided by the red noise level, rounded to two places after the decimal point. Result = 0.60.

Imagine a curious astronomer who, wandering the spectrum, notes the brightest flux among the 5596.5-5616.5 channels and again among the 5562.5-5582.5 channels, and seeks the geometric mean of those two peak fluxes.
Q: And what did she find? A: 1.20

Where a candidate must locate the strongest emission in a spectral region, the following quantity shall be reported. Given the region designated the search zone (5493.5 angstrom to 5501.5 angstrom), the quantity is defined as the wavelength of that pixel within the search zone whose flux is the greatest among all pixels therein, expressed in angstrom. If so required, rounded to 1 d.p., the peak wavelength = 5501.0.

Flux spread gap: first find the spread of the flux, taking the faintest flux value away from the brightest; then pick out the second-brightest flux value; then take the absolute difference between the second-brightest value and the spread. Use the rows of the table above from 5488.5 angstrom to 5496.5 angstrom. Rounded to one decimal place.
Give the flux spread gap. 0.3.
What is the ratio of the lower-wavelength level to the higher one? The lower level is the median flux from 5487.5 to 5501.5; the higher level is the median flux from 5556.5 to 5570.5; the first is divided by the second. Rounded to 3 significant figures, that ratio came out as 1.32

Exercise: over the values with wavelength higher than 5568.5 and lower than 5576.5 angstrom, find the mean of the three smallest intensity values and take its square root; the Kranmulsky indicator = 0.48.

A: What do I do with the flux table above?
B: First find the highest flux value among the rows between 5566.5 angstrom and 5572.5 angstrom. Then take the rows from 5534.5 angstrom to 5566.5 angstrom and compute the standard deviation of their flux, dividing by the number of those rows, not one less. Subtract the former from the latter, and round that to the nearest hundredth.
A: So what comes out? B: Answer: -0.29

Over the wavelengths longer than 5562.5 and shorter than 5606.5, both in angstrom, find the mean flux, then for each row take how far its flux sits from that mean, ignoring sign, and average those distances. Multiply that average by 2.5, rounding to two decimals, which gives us 0.61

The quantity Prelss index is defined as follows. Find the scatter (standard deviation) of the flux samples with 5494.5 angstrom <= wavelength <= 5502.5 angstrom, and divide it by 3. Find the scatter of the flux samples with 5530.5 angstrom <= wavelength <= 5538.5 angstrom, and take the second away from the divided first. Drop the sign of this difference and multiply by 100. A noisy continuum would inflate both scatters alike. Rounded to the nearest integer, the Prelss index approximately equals 2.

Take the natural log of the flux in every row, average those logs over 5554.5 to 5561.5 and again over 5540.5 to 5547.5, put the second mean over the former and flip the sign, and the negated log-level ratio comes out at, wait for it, -1.1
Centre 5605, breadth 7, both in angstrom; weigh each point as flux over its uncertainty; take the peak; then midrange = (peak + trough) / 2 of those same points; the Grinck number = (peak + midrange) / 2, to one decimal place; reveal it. 4.2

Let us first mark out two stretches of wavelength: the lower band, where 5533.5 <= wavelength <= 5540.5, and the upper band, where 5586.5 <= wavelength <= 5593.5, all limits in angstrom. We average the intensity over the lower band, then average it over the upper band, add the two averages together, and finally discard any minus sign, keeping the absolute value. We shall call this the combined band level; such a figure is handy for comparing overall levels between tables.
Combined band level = 1.79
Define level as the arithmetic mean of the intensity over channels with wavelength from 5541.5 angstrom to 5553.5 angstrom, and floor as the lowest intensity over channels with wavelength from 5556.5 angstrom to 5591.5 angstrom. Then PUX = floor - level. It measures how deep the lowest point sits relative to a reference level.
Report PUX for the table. -0.29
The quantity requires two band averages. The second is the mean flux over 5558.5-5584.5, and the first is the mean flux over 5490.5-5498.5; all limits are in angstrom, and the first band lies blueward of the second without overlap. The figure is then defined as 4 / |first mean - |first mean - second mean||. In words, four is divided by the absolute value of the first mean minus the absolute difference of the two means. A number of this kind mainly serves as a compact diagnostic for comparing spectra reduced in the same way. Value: 6.4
